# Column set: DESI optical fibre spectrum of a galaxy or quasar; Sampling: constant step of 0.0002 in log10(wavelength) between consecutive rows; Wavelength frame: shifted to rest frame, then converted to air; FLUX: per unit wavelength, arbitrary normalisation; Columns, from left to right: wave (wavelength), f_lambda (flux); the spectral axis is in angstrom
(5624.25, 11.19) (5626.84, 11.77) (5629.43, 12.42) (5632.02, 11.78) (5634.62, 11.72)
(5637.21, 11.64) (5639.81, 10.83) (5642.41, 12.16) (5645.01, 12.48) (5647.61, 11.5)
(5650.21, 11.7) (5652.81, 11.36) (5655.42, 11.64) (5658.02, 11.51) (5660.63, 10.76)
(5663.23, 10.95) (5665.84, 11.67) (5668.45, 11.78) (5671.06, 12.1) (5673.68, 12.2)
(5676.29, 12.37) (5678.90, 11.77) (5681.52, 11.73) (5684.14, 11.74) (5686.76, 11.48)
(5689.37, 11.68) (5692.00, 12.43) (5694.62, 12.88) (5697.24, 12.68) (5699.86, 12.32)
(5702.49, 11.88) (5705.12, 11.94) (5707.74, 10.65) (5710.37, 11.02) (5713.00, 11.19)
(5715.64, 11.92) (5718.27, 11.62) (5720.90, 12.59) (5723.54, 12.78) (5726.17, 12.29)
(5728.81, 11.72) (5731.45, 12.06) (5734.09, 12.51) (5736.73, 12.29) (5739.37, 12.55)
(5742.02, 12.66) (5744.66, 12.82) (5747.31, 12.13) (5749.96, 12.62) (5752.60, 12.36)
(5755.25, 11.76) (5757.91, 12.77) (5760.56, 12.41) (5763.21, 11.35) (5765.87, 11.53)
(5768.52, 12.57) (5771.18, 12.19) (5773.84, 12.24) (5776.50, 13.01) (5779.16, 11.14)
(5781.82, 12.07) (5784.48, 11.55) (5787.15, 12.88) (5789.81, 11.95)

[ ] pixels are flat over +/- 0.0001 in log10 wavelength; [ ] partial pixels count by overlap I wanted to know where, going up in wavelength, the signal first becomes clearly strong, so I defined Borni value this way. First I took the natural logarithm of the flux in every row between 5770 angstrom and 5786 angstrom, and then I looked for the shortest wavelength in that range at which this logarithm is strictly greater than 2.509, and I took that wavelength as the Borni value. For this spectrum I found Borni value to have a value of 5776.50 angstrom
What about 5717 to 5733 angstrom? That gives 5720.90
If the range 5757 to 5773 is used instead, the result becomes 5757.91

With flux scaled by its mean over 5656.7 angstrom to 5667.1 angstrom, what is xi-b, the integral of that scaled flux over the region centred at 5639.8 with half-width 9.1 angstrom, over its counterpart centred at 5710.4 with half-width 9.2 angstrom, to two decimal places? 1.01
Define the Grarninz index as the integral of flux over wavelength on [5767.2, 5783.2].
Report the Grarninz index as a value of 195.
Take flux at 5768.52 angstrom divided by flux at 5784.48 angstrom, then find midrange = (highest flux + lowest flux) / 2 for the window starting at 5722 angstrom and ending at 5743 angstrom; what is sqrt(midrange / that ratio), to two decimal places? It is 3.35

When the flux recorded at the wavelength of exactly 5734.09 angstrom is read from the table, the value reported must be 12.51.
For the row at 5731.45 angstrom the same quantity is 12.06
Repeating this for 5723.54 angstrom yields 12.78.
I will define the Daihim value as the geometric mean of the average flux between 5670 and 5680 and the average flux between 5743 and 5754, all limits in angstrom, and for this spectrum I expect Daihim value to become 12.3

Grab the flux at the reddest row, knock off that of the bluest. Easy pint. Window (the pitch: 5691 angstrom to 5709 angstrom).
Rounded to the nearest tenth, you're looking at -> -1.8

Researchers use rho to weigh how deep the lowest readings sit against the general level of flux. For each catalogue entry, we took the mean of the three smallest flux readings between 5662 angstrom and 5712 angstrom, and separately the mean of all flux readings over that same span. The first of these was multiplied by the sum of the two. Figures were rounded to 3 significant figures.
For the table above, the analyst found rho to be 247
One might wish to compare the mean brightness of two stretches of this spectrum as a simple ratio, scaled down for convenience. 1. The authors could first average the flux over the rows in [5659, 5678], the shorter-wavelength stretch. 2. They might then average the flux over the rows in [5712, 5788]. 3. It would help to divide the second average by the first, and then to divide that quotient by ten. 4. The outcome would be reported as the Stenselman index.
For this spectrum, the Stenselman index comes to 0.104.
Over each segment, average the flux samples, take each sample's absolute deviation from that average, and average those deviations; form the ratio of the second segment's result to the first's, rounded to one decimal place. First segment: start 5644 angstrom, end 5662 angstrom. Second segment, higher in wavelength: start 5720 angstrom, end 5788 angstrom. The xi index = 1.2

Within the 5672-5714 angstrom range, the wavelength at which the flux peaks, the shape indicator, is 5694.62 angstrom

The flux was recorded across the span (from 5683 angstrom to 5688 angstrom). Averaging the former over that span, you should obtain 11.6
